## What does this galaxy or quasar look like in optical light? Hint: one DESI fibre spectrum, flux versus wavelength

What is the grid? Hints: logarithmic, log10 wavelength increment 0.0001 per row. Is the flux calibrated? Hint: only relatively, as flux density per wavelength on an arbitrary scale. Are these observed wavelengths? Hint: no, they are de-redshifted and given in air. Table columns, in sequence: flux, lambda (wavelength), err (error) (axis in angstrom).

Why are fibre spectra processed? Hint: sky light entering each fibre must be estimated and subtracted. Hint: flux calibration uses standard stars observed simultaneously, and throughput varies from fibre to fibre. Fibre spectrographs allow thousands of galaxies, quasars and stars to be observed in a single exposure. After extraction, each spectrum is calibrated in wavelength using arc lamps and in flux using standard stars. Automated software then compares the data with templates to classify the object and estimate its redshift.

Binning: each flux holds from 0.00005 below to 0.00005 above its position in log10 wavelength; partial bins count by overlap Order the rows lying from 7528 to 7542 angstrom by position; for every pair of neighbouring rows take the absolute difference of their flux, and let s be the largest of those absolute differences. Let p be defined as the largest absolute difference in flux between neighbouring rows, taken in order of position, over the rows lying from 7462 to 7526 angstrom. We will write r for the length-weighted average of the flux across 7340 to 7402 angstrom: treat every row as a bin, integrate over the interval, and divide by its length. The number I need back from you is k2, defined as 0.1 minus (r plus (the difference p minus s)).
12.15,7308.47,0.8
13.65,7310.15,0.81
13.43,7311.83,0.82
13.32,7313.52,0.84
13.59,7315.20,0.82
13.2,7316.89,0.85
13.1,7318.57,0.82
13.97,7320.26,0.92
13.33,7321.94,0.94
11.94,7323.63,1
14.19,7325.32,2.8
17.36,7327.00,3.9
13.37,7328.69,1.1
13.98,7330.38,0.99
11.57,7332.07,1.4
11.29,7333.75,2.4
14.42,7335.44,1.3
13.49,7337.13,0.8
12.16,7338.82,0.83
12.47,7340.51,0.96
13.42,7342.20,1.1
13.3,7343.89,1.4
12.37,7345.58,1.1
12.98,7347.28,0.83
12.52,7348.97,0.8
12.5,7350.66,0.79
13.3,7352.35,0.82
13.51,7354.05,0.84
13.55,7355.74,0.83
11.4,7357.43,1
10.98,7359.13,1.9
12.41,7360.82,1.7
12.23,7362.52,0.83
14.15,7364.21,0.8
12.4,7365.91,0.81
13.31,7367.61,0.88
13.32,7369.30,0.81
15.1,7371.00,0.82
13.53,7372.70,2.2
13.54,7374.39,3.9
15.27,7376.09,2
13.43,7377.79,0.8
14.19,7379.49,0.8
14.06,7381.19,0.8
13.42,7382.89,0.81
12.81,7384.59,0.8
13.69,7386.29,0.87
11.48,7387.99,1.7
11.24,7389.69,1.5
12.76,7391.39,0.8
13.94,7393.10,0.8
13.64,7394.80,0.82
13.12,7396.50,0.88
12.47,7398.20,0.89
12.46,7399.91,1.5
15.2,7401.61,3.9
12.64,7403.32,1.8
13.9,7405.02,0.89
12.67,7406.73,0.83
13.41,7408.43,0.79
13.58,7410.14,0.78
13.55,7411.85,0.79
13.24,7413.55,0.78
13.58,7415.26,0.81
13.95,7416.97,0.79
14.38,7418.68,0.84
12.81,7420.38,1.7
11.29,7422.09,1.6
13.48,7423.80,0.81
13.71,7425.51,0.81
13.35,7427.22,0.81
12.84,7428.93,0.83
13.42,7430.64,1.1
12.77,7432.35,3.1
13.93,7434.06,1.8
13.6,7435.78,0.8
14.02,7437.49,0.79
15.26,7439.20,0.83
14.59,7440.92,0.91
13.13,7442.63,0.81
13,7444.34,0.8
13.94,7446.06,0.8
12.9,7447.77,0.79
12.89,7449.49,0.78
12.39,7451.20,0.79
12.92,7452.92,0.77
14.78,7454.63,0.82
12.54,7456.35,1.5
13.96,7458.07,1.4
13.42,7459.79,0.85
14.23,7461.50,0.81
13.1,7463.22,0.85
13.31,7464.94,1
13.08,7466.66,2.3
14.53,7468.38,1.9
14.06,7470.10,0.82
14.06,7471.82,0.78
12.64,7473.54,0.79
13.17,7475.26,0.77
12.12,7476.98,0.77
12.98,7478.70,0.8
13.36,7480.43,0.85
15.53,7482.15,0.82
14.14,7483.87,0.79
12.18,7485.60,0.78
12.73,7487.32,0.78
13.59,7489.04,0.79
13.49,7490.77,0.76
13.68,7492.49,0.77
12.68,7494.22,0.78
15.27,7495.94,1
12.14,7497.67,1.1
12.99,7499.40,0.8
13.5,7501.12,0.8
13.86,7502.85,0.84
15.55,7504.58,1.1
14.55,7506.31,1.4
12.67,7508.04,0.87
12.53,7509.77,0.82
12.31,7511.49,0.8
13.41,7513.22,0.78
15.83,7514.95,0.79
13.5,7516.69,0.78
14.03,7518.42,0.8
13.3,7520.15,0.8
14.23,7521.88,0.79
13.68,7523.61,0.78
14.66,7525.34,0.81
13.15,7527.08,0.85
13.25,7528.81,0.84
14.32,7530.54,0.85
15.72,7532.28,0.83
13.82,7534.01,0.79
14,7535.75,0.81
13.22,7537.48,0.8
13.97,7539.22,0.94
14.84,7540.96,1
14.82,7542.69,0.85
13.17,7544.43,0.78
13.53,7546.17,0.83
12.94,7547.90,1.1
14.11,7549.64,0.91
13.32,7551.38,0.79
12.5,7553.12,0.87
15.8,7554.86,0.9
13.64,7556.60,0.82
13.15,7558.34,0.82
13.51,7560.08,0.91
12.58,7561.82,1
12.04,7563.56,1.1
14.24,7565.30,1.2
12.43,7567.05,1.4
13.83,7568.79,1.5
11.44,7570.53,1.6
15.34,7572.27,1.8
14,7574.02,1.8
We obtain -14.2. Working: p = 3.13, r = 13.1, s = 1.90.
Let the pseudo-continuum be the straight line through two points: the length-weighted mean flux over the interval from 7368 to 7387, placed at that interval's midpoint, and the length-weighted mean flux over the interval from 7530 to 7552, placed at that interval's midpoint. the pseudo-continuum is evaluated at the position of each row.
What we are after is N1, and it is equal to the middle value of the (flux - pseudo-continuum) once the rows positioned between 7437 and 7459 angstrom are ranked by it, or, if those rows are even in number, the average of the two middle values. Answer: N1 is -0.77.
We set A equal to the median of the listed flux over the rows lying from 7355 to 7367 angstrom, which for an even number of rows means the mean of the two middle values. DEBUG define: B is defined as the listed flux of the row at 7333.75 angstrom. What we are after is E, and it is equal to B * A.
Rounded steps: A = 12.4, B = 11.29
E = 140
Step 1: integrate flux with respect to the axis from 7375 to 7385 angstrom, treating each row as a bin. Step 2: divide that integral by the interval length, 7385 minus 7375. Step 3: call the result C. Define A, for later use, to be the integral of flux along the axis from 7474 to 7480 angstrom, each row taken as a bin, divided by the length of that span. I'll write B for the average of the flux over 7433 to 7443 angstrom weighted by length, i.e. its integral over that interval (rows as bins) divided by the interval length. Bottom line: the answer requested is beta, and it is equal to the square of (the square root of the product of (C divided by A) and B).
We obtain 15.3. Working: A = 12.8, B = 14.1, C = 13.9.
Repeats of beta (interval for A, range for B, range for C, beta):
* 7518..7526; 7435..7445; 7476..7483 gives 13.5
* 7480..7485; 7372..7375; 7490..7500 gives 12.7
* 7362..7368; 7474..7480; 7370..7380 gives 13.9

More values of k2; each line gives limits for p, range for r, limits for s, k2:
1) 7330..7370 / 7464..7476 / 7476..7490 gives -14.4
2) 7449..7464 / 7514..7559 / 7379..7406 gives -13.3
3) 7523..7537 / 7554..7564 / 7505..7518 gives -12.9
